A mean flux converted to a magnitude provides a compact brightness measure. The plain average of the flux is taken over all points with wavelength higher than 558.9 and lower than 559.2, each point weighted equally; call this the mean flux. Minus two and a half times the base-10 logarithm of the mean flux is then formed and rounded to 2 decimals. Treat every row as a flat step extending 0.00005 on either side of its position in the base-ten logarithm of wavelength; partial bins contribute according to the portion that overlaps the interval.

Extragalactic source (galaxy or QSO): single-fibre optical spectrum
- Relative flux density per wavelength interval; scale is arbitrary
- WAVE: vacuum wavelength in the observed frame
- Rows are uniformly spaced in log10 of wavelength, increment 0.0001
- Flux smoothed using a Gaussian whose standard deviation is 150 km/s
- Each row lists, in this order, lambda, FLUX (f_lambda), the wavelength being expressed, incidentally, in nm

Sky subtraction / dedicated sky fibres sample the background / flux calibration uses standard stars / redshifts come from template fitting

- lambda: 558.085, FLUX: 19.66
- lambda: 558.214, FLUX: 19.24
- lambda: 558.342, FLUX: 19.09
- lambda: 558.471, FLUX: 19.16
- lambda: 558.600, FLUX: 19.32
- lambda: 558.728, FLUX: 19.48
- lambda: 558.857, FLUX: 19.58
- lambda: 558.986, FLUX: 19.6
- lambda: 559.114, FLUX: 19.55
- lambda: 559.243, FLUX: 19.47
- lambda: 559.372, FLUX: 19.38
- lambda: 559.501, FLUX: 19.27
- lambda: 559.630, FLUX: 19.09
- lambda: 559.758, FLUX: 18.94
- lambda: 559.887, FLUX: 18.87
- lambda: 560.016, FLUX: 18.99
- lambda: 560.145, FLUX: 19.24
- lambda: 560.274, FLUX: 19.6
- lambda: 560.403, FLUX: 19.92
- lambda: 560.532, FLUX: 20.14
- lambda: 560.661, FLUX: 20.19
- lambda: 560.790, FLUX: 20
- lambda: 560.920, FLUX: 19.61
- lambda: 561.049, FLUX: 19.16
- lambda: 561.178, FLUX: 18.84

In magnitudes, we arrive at -3.23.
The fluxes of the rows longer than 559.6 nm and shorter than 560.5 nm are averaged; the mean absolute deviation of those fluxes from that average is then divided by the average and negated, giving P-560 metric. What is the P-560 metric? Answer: -0.016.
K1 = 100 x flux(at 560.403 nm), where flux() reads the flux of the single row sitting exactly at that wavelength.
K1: 1992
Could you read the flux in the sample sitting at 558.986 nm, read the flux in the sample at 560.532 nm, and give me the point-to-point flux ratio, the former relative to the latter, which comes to 0.97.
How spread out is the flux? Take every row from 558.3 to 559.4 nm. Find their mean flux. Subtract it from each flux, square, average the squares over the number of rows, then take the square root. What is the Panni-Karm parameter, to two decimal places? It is 0.17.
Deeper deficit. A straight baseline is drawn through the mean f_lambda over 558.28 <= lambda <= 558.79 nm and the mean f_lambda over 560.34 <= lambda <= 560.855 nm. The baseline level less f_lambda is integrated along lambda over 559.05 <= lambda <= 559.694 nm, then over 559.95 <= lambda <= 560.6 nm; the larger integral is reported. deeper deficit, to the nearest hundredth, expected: 0.23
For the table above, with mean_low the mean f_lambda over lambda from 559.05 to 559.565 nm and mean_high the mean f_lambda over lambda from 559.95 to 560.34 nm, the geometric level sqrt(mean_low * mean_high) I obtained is 19.3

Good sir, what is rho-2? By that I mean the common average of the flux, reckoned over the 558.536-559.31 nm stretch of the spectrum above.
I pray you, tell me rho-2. 19.5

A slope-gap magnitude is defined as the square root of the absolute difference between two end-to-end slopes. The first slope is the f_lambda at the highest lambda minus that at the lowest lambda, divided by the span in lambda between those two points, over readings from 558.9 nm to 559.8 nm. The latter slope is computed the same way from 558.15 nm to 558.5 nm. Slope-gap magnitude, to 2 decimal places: 0.74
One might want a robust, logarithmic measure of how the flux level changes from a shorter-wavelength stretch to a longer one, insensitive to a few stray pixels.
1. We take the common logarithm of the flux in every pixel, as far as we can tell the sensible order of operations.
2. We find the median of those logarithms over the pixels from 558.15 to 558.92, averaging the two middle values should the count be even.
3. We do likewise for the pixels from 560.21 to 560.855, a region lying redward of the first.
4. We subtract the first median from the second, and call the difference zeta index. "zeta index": 0.016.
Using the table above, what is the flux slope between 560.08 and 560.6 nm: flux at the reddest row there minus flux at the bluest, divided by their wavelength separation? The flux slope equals 2.3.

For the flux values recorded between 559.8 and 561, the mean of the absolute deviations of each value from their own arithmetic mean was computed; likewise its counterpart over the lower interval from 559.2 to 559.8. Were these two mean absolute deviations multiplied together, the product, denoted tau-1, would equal 0.068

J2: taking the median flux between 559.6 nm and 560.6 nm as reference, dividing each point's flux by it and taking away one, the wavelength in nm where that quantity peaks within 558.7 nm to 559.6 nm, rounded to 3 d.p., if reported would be 558.986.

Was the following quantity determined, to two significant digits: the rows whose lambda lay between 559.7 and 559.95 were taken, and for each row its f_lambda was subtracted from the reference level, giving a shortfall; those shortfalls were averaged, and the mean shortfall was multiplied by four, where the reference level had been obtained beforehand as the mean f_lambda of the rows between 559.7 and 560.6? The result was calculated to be 1.9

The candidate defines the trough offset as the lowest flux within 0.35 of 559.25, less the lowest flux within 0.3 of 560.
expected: 0.40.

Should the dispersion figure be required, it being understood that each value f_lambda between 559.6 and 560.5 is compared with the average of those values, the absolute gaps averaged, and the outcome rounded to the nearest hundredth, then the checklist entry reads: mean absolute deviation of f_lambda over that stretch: 0.30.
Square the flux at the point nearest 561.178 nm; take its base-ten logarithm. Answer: 2.55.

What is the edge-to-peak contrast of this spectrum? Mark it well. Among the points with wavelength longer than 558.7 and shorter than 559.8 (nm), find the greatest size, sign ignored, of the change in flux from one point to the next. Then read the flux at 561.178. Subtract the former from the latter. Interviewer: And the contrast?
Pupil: 18.7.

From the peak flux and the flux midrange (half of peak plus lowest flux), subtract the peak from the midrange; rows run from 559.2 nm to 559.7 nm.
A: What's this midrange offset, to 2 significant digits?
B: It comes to -0.19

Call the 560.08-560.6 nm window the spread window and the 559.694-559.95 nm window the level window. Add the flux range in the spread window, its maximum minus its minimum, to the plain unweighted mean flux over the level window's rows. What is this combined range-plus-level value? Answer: 19.8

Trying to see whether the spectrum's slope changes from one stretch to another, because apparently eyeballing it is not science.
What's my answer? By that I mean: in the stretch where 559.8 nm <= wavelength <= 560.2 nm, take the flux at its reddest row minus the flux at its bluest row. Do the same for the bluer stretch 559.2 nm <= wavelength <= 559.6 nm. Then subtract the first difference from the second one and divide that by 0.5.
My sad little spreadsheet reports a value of -1.1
